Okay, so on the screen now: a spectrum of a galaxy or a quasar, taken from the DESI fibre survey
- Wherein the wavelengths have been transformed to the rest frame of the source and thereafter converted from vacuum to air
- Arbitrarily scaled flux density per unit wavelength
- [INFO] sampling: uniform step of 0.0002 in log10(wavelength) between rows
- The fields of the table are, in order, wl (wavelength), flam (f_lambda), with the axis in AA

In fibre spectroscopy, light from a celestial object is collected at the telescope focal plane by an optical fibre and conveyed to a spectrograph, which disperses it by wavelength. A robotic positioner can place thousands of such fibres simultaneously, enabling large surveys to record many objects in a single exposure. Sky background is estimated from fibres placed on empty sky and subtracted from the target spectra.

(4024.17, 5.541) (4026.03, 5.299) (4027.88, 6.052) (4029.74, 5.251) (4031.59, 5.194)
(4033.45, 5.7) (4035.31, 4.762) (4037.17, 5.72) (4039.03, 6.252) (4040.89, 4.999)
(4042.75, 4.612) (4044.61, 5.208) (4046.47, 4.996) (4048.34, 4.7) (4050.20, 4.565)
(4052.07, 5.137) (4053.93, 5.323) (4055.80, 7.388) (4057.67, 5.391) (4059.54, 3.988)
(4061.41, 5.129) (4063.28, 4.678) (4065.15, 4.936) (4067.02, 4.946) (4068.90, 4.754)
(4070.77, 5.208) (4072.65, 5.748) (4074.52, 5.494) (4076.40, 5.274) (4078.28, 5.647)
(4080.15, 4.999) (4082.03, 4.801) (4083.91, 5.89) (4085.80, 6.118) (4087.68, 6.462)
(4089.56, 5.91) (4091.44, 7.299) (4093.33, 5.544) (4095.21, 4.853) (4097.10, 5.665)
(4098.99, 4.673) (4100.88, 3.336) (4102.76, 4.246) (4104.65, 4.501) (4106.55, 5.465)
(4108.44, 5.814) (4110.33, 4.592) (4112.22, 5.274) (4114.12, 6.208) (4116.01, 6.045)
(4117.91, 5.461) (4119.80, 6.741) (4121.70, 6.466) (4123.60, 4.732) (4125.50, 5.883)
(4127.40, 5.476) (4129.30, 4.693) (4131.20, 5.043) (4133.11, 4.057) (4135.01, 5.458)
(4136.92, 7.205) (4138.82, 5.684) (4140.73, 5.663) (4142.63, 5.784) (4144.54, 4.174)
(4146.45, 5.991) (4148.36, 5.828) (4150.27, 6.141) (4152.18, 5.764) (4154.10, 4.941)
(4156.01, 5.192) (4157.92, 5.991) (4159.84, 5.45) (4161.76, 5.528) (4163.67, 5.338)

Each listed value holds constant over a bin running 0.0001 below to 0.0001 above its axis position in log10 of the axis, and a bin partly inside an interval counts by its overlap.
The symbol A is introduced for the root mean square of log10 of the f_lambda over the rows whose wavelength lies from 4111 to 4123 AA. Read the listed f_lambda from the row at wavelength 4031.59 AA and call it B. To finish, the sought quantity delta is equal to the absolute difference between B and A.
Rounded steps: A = 0.780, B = 5.194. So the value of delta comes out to 4.4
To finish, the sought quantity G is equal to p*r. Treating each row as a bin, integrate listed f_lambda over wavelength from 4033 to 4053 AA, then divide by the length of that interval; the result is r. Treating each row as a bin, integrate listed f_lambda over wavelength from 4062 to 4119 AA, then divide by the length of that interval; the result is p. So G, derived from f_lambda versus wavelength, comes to 27.4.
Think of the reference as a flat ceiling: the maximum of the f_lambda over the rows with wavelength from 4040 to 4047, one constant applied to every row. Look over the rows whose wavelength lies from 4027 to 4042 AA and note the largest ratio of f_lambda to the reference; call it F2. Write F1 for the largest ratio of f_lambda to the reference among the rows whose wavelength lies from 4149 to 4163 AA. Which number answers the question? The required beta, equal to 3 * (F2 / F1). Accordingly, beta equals 3.05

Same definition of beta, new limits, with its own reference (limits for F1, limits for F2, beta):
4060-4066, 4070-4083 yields 3.36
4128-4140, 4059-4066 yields 2.14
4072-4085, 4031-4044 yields 3.18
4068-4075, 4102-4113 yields 3.03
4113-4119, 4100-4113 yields 2.81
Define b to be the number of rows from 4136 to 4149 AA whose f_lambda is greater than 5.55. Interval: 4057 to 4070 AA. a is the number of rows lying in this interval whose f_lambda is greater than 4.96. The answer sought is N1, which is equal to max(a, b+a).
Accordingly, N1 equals 8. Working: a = 2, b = 6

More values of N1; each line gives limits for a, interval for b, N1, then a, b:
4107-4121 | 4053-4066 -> 7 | 6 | 1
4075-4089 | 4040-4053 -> 6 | 6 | 0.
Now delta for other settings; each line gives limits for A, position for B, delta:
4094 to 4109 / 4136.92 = 6.5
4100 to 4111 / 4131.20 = 4.4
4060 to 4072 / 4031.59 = 4.5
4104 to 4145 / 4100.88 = 2.6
